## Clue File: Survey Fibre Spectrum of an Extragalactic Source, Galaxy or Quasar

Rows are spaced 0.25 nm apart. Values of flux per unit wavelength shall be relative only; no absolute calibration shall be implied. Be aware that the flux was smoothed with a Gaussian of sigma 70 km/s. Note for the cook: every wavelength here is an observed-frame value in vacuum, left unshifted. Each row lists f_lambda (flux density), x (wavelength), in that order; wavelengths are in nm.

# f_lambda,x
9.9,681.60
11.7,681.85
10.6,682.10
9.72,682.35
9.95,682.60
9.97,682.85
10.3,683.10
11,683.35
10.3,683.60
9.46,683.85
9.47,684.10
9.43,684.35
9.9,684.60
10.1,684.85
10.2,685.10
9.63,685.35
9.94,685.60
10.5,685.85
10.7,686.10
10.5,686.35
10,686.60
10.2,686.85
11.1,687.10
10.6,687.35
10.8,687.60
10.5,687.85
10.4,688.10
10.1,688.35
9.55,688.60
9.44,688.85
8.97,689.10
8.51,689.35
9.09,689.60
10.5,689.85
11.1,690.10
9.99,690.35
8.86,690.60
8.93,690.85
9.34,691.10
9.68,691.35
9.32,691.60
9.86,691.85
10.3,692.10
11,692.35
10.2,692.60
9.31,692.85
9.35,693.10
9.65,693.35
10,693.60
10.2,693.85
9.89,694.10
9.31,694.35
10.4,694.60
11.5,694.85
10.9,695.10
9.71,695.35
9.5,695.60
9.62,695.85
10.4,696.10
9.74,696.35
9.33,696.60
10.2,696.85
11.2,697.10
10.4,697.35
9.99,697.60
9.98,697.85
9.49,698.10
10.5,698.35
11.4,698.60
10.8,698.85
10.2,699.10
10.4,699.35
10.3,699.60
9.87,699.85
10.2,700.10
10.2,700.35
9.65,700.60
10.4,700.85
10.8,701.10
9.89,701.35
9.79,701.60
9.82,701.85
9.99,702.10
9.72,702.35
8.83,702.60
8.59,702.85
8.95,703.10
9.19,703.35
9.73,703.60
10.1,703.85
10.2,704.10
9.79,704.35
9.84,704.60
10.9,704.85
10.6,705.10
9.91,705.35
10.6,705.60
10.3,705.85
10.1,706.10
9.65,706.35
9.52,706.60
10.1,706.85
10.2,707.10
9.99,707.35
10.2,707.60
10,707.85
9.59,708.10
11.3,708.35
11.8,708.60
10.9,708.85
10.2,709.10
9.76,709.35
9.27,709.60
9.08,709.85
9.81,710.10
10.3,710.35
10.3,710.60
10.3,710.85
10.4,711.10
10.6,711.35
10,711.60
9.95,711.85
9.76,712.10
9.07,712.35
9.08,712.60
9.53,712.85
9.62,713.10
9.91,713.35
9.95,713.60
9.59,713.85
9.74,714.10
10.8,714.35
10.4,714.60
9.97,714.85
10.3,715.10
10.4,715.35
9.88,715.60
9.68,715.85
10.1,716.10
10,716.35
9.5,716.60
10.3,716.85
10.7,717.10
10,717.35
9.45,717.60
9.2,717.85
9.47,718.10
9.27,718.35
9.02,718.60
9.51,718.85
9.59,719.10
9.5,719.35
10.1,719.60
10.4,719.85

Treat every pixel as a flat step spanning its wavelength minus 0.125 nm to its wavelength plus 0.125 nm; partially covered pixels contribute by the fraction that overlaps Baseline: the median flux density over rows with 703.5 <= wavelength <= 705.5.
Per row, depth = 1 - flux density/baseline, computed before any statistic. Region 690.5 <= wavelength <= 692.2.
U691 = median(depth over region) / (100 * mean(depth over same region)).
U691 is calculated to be 0.012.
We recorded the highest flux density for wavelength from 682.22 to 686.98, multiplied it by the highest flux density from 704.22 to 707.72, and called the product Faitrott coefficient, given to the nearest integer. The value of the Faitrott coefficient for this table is 120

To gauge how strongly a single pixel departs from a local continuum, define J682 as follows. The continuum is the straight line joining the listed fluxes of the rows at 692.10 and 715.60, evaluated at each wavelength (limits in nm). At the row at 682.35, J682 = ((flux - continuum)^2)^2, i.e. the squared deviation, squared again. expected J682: 0.32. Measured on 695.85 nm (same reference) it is 0.14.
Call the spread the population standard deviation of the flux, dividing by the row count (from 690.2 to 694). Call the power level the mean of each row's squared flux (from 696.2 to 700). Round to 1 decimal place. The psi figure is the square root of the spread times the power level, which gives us 7.6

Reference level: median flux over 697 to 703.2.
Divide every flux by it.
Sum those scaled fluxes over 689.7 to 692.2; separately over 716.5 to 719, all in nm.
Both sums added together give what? 19.4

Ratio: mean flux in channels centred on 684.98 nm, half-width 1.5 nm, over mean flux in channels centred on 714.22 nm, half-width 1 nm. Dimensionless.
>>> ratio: 0.993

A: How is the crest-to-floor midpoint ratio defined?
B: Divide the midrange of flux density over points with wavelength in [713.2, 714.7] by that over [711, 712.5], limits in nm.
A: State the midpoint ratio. 1.04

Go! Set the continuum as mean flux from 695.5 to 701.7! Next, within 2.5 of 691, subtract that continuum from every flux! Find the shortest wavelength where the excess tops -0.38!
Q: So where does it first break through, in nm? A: 689.85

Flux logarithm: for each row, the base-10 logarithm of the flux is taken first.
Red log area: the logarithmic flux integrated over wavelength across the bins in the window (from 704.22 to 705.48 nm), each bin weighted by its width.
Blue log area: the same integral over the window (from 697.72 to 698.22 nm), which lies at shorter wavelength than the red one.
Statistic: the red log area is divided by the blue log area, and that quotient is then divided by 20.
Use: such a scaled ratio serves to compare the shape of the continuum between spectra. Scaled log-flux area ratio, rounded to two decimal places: 0.13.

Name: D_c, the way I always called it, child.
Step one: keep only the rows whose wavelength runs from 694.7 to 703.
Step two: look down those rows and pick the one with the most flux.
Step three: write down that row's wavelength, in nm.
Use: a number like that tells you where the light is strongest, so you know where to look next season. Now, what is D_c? 694.85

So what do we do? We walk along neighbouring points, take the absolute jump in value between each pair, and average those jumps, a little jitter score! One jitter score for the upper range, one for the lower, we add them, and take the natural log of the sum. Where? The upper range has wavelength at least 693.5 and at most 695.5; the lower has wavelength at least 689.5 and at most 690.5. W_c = 0.57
